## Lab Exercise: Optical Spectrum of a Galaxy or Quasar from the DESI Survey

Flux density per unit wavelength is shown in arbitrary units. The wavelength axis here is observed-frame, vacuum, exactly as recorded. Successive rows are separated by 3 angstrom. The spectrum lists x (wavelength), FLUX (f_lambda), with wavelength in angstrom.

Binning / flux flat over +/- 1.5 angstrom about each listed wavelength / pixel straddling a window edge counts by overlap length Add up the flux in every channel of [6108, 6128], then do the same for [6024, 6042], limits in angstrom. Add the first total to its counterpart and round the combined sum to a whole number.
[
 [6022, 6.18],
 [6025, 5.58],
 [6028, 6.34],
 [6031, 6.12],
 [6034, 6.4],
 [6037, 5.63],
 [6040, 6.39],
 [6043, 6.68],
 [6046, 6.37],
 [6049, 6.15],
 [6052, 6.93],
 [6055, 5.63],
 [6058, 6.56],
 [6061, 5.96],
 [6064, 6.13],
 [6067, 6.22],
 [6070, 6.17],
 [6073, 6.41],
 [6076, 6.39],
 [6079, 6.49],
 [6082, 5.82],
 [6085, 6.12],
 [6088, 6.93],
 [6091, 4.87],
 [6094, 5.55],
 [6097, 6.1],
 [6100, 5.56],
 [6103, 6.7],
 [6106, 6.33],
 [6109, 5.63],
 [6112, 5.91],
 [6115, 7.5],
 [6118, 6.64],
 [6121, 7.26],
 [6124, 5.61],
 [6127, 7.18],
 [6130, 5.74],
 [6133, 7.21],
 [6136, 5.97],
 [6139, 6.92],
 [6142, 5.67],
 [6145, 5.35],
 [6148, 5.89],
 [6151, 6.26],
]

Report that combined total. 82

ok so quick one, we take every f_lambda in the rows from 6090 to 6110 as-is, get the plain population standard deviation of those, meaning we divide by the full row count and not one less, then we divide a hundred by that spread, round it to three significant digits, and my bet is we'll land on 179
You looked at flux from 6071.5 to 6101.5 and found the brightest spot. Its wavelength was 6088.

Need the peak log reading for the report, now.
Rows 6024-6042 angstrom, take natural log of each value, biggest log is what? 1.86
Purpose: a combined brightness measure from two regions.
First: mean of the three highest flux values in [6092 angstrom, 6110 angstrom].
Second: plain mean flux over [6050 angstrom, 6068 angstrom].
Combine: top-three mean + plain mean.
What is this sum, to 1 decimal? 12.6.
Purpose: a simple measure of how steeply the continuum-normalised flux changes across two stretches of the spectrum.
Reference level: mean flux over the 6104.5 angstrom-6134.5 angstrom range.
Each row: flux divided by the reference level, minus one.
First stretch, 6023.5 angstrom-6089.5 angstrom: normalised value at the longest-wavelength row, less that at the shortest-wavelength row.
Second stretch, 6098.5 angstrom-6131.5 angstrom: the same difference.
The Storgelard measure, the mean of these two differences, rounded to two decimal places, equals 0.12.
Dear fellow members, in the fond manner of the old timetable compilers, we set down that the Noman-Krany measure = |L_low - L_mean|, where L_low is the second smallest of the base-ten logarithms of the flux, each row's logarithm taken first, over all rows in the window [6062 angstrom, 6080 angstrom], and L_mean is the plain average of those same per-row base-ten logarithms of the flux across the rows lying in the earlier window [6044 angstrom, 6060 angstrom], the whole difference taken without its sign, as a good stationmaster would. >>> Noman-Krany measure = 0.010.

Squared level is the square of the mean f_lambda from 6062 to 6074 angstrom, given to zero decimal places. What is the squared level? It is 39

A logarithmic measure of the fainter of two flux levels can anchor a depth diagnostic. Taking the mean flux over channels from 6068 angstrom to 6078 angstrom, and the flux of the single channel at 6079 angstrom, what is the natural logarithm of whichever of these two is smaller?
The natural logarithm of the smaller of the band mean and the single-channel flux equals 1.84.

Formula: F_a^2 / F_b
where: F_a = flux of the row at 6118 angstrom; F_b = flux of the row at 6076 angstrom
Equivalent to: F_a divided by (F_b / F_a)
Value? 6.9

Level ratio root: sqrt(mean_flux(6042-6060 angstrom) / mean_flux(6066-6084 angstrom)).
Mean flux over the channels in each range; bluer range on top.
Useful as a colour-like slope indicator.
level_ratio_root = 1.01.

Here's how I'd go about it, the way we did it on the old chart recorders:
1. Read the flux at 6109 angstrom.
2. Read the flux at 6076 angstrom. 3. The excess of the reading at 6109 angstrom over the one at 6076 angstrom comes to -0.8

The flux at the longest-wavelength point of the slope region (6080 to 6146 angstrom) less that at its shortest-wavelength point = -0.5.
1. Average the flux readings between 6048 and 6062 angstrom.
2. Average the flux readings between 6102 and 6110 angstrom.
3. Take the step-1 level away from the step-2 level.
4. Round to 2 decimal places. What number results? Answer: -0.03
